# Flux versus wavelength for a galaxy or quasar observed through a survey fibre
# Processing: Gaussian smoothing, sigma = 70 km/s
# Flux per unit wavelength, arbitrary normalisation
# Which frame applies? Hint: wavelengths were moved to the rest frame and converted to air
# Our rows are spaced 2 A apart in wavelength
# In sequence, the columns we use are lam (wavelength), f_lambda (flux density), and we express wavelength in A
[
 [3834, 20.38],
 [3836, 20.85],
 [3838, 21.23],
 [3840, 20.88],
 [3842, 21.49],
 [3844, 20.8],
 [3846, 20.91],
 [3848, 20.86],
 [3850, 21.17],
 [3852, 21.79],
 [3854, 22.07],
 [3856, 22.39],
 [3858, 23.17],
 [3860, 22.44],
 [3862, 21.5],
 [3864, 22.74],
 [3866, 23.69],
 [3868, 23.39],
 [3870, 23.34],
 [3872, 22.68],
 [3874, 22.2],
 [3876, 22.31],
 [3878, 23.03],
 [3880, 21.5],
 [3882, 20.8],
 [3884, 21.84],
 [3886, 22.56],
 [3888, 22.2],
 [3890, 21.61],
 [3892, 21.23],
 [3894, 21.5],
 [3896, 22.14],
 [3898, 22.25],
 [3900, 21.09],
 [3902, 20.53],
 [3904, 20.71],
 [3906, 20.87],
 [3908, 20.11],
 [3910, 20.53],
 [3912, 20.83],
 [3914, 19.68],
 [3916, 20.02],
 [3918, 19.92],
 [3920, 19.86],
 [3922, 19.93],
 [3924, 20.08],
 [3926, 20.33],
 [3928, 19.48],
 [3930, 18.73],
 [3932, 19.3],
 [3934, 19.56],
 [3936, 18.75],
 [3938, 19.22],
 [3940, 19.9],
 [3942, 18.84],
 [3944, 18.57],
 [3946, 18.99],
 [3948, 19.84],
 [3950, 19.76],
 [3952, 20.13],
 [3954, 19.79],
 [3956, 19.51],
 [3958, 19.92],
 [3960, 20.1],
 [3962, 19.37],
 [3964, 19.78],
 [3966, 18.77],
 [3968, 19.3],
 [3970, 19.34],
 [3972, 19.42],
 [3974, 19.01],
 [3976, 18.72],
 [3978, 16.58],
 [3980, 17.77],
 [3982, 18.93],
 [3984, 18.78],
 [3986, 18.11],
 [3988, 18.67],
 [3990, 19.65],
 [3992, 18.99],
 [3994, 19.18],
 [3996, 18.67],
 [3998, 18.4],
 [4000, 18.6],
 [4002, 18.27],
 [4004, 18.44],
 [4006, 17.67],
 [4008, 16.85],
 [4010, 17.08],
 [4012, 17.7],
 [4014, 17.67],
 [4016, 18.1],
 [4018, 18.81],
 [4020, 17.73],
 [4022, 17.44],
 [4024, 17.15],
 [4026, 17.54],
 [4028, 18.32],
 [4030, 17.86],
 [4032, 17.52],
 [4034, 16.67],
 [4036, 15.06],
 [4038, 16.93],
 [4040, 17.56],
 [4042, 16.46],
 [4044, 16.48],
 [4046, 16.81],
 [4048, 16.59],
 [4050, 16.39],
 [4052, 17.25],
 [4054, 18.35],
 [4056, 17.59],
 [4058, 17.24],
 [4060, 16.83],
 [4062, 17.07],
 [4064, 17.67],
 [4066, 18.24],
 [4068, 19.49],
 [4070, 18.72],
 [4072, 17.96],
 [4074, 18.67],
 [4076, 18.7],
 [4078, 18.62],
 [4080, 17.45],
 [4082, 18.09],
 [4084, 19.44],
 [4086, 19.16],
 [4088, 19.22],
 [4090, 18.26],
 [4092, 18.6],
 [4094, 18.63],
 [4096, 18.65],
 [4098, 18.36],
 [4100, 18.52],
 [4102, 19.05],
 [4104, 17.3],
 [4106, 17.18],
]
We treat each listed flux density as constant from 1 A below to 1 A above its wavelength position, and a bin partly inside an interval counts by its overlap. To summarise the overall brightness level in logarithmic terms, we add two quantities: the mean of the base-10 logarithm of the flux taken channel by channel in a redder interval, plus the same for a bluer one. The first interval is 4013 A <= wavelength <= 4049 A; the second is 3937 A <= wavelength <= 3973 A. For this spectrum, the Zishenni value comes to 2.53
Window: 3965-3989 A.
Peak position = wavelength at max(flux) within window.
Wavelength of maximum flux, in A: 3972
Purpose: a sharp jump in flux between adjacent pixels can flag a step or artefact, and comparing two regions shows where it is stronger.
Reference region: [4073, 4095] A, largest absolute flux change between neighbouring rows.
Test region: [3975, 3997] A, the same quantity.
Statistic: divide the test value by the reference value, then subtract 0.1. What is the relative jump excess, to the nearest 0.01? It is 1.49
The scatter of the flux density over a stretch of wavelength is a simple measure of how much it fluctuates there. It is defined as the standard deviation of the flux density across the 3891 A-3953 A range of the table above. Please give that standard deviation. 0.9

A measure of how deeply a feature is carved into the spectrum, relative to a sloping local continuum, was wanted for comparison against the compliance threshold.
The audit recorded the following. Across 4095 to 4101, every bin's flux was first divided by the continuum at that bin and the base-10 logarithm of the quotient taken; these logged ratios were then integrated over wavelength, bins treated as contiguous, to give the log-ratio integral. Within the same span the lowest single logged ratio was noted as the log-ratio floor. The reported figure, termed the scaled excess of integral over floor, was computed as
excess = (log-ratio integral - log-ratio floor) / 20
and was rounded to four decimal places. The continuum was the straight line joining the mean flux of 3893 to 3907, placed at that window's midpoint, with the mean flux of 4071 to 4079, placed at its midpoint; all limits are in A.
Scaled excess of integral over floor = 0.0025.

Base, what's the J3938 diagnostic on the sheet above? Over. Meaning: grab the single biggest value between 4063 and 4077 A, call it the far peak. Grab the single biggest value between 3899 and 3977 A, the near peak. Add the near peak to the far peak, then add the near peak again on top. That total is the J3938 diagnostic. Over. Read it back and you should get 61.7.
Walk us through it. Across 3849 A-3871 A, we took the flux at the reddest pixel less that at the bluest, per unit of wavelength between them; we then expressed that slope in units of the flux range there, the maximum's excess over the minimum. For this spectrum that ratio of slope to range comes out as 0.043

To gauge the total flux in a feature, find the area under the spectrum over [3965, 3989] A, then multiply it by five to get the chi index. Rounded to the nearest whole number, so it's 2234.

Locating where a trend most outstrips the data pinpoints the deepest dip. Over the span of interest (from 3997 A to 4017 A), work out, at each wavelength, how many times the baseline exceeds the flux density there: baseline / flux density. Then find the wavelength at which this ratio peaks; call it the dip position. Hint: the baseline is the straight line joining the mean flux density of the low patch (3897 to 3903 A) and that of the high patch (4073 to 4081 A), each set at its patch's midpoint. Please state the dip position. 4008 A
